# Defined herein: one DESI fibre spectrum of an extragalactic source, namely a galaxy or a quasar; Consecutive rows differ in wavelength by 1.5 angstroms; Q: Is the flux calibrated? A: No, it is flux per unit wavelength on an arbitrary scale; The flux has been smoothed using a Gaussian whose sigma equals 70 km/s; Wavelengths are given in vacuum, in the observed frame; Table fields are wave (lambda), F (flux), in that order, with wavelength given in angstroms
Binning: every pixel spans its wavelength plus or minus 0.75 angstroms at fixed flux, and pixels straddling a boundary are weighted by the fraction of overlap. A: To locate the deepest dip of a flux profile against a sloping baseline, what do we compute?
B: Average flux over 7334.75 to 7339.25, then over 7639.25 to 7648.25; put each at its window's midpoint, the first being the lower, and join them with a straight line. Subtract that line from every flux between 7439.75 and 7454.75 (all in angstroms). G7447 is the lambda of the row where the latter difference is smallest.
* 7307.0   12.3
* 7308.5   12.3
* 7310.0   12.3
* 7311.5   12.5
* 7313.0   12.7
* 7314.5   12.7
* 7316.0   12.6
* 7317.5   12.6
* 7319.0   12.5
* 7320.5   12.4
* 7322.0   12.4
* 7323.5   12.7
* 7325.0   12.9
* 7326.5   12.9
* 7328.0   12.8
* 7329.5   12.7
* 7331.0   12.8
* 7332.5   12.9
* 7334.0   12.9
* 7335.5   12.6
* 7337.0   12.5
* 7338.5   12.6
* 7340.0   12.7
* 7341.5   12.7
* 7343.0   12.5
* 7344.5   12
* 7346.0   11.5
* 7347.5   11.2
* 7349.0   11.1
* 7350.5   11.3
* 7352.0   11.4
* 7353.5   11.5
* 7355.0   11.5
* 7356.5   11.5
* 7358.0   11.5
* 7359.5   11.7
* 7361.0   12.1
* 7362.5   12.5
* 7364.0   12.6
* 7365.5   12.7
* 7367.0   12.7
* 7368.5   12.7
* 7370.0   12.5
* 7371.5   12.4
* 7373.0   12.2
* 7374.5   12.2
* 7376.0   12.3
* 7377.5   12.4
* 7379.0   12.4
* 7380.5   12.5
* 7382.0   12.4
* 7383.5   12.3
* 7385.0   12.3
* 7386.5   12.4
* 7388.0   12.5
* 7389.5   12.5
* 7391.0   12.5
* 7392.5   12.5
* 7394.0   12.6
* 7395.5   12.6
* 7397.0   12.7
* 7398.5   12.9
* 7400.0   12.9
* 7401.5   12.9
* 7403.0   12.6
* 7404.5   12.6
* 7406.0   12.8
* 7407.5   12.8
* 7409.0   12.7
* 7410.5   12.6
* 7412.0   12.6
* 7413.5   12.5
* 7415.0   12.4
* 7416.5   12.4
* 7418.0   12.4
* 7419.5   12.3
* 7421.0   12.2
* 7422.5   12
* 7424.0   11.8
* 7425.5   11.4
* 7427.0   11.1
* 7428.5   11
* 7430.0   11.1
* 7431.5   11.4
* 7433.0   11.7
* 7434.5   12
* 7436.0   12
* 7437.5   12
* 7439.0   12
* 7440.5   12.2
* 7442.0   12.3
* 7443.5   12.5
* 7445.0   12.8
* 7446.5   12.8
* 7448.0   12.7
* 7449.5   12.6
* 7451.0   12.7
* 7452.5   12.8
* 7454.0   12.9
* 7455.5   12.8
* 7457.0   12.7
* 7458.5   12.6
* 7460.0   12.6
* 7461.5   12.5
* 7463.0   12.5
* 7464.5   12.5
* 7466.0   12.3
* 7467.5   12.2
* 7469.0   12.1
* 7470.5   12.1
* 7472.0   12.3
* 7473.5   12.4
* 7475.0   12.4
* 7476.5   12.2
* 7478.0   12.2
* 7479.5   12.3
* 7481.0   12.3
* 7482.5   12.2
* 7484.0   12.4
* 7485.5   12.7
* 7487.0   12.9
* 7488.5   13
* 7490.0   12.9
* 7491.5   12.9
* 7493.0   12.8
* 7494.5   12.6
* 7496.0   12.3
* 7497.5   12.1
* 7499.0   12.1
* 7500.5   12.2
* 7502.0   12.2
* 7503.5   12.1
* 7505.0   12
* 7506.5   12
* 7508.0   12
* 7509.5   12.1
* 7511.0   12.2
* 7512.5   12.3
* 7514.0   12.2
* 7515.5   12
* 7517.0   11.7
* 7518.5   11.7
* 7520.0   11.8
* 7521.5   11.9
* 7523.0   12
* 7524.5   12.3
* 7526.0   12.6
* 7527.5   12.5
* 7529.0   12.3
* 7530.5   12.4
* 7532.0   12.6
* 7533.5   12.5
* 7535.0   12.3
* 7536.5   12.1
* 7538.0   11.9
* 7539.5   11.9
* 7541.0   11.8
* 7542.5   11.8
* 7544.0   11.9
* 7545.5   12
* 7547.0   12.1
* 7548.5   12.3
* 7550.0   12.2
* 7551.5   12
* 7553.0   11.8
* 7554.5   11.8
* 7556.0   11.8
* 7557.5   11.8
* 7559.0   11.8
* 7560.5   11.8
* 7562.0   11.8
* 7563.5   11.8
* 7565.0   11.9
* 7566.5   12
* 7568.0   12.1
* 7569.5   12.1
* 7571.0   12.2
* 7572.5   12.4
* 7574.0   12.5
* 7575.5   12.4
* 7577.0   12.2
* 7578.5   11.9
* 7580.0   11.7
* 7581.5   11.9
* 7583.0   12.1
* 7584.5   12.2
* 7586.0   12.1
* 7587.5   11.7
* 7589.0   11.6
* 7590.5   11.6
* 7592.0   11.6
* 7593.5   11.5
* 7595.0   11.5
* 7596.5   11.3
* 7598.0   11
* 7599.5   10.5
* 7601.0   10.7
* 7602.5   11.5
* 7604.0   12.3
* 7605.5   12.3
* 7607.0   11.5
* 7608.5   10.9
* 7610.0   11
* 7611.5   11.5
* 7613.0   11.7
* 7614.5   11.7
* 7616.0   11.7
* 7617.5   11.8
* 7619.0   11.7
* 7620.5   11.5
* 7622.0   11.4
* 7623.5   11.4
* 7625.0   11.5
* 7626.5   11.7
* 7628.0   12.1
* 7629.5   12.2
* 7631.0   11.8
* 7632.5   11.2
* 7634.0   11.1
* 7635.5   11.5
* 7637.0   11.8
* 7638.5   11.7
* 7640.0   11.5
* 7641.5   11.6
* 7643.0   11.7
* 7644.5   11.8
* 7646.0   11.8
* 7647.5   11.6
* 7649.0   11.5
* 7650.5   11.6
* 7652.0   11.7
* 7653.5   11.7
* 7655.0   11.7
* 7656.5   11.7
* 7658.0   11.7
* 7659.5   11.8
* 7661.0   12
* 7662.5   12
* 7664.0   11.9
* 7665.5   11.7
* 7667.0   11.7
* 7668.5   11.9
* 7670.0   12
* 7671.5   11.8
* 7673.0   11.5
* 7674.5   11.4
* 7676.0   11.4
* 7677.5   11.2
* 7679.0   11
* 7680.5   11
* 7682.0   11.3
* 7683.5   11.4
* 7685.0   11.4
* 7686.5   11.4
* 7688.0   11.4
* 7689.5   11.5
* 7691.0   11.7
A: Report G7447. 7440.5 angstroms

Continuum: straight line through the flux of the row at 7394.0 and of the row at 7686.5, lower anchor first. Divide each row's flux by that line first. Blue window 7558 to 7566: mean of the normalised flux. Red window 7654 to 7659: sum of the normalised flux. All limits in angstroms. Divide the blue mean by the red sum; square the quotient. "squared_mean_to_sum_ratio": 0.11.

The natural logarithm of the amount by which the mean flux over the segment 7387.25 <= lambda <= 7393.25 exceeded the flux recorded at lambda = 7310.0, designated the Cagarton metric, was -1.6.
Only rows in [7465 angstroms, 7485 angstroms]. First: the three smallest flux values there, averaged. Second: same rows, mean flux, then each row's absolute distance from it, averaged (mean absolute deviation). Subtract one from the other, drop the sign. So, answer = 12.0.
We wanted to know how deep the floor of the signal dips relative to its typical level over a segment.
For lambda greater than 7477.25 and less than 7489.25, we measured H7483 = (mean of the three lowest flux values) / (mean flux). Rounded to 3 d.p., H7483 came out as 0.979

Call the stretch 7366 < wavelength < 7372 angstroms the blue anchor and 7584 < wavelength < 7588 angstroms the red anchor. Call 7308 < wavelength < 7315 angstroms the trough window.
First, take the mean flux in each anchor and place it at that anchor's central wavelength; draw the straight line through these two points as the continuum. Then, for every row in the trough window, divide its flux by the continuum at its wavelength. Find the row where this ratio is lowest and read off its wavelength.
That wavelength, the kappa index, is 7308.5 angstroms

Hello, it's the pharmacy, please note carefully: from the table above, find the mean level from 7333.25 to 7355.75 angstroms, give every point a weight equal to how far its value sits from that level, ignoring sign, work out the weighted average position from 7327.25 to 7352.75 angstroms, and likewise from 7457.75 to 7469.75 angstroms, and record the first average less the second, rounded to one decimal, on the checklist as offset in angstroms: -123.0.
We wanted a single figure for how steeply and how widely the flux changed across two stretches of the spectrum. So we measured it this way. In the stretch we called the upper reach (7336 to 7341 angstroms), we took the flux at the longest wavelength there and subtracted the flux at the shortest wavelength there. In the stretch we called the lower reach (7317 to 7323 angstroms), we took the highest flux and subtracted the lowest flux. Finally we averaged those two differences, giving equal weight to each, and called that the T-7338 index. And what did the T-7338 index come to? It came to 0.2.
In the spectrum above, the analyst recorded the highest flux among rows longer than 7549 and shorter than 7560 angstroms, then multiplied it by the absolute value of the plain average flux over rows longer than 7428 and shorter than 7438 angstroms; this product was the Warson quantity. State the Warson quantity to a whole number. 142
